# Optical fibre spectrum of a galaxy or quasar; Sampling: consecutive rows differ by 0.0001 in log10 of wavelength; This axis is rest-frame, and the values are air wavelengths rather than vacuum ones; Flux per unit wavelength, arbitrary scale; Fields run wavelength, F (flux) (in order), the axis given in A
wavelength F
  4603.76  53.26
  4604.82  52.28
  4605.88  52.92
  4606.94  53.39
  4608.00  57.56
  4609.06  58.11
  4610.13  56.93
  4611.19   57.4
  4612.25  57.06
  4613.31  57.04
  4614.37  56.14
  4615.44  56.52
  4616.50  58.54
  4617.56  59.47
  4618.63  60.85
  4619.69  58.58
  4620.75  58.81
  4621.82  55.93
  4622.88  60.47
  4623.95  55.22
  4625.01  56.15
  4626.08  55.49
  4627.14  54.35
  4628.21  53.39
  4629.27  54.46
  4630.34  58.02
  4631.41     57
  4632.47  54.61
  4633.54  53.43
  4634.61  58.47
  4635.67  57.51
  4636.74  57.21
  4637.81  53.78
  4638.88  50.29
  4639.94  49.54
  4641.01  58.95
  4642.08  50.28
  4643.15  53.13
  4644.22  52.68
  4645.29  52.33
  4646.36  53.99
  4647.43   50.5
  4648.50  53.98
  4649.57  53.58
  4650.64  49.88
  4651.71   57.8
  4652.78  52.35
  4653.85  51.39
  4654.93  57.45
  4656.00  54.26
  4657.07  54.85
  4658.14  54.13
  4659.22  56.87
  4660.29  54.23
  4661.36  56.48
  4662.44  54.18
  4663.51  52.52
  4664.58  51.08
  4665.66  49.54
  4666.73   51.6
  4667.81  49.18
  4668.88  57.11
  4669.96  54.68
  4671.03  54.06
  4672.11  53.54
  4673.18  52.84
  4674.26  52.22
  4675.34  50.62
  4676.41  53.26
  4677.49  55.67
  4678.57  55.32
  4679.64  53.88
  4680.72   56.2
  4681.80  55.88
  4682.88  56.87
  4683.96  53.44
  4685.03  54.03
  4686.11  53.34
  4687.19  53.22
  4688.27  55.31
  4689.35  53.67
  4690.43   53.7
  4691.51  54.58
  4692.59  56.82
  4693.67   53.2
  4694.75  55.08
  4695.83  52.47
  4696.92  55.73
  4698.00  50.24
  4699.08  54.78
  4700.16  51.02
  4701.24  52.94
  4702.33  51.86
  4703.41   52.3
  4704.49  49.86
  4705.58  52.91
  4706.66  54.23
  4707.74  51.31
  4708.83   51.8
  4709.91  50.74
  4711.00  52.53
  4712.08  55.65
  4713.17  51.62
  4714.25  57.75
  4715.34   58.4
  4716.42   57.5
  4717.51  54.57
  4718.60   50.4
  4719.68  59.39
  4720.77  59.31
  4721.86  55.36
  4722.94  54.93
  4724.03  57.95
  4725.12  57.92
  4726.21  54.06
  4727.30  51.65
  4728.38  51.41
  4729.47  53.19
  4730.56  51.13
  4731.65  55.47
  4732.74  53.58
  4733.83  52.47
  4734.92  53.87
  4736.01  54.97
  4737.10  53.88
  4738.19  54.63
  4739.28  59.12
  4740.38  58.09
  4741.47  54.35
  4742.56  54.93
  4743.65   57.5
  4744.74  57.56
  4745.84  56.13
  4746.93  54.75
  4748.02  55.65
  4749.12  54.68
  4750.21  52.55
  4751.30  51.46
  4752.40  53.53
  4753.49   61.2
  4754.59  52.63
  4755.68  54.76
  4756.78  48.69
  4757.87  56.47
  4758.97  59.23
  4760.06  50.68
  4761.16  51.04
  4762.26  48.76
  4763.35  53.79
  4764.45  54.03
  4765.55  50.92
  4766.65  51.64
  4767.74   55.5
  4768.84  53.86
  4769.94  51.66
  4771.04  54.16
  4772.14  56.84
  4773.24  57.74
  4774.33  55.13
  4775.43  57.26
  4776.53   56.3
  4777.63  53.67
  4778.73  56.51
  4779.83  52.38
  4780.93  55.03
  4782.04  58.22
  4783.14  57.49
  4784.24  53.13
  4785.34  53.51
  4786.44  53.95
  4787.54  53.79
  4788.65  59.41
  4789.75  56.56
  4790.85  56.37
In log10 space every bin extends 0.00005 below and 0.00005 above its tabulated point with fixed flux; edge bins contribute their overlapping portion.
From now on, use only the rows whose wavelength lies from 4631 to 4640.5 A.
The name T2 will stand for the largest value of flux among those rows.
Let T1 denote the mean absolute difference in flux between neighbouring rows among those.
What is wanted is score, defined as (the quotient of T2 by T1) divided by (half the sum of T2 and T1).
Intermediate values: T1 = 2.2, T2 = 58.47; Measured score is 0.88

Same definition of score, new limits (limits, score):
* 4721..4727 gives 1.06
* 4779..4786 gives 0.85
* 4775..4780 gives 0.72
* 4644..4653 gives 0.57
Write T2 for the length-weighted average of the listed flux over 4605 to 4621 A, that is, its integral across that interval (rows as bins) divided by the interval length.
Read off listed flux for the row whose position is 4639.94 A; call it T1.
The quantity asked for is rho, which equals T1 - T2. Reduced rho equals -7.6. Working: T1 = 49.54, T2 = 57.2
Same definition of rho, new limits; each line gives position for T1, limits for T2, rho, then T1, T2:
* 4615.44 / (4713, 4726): 0.2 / 56.52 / 56.3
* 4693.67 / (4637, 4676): 0.0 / 53.2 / 53.2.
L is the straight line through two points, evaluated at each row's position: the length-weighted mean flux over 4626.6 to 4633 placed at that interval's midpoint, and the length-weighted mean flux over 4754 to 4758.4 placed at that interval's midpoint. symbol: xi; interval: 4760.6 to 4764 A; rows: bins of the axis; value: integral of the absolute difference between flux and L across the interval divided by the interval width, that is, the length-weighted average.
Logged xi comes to 2.33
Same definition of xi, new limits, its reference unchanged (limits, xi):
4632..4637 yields 2.01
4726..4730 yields 1.36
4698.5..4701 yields 1.83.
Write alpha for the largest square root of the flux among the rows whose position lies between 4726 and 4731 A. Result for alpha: 7.35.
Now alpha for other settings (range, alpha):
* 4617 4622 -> 7.80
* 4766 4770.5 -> 7.45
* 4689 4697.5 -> 7.54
